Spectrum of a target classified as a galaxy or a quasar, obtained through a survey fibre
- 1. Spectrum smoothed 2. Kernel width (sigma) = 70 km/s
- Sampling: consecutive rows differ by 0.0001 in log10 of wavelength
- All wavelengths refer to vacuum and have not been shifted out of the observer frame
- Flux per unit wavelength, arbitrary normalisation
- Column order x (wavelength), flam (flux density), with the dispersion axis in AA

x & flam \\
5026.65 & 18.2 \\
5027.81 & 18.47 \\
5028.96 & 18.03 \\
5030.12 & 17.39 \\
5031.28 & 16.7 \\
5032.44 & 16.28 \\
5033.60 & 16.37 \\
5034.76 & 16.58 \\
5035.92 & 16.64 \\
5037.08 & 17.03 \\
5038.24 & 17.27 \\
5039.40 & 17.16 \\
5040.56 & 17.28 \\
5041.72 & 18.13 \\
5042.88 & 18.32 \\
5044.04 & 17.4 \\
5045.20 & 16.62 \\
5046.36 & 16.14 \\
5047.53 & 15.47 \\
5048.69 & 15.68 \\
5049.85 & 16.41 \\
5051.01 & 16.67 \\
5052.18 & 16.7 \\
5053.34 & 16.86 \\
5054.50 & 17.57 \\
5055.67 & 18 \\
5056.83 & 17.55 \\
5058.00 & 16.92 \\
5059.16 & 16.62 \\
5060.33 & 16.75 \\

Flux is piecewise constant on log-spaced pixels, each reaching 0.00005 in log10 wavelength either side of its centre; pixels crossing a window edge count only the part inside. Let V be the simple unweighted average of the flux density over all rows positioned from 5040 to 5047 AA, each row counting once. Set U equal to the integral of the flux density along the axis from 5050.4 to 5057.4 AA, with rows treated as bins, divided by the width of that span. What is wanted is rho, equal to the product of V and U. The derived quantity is 298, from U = 17.22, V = 17.3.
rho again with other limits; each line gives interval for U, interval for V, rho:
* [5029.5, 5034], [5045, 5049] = 267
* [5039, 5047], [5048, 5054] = 285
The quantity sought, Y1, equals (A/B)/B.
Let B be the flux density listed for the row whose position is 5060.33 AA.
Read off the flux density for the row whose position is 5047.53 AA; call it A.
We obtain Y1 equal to 0.0551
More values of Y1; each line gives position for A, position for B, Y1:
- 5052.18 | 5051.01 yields 0.0601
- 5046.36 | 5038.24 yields 0.0541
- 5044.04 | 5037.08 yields 0.0600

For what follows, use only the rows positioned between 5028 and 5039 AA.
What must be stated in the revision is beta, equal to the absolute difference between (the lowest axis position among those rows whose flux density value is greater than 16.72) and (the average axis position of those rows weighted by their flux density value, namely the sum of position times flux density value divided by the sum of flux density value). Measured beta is 4.6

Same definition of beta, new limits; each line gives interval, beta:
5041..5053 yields 5.1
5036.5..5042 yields 2.3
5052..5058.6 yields 1.8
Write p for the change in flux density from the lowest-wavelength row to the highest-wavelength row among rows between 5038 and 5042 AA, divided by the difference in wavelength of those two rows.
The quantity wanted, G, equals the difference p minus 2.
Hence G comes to -1.8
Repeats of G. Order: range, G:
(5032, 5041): -1.9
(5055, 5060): -2.4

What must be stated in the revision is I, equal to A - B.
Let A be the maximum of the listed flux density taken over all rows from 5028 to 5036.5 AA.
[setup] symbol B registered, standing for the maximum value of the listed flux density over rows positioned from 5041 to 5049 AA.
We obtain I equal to -0.3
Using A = 18.03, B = 18.32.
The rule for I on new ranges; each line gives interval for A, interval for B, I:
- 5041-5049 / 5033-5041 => 1.0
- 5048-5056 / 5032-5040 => 0.7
